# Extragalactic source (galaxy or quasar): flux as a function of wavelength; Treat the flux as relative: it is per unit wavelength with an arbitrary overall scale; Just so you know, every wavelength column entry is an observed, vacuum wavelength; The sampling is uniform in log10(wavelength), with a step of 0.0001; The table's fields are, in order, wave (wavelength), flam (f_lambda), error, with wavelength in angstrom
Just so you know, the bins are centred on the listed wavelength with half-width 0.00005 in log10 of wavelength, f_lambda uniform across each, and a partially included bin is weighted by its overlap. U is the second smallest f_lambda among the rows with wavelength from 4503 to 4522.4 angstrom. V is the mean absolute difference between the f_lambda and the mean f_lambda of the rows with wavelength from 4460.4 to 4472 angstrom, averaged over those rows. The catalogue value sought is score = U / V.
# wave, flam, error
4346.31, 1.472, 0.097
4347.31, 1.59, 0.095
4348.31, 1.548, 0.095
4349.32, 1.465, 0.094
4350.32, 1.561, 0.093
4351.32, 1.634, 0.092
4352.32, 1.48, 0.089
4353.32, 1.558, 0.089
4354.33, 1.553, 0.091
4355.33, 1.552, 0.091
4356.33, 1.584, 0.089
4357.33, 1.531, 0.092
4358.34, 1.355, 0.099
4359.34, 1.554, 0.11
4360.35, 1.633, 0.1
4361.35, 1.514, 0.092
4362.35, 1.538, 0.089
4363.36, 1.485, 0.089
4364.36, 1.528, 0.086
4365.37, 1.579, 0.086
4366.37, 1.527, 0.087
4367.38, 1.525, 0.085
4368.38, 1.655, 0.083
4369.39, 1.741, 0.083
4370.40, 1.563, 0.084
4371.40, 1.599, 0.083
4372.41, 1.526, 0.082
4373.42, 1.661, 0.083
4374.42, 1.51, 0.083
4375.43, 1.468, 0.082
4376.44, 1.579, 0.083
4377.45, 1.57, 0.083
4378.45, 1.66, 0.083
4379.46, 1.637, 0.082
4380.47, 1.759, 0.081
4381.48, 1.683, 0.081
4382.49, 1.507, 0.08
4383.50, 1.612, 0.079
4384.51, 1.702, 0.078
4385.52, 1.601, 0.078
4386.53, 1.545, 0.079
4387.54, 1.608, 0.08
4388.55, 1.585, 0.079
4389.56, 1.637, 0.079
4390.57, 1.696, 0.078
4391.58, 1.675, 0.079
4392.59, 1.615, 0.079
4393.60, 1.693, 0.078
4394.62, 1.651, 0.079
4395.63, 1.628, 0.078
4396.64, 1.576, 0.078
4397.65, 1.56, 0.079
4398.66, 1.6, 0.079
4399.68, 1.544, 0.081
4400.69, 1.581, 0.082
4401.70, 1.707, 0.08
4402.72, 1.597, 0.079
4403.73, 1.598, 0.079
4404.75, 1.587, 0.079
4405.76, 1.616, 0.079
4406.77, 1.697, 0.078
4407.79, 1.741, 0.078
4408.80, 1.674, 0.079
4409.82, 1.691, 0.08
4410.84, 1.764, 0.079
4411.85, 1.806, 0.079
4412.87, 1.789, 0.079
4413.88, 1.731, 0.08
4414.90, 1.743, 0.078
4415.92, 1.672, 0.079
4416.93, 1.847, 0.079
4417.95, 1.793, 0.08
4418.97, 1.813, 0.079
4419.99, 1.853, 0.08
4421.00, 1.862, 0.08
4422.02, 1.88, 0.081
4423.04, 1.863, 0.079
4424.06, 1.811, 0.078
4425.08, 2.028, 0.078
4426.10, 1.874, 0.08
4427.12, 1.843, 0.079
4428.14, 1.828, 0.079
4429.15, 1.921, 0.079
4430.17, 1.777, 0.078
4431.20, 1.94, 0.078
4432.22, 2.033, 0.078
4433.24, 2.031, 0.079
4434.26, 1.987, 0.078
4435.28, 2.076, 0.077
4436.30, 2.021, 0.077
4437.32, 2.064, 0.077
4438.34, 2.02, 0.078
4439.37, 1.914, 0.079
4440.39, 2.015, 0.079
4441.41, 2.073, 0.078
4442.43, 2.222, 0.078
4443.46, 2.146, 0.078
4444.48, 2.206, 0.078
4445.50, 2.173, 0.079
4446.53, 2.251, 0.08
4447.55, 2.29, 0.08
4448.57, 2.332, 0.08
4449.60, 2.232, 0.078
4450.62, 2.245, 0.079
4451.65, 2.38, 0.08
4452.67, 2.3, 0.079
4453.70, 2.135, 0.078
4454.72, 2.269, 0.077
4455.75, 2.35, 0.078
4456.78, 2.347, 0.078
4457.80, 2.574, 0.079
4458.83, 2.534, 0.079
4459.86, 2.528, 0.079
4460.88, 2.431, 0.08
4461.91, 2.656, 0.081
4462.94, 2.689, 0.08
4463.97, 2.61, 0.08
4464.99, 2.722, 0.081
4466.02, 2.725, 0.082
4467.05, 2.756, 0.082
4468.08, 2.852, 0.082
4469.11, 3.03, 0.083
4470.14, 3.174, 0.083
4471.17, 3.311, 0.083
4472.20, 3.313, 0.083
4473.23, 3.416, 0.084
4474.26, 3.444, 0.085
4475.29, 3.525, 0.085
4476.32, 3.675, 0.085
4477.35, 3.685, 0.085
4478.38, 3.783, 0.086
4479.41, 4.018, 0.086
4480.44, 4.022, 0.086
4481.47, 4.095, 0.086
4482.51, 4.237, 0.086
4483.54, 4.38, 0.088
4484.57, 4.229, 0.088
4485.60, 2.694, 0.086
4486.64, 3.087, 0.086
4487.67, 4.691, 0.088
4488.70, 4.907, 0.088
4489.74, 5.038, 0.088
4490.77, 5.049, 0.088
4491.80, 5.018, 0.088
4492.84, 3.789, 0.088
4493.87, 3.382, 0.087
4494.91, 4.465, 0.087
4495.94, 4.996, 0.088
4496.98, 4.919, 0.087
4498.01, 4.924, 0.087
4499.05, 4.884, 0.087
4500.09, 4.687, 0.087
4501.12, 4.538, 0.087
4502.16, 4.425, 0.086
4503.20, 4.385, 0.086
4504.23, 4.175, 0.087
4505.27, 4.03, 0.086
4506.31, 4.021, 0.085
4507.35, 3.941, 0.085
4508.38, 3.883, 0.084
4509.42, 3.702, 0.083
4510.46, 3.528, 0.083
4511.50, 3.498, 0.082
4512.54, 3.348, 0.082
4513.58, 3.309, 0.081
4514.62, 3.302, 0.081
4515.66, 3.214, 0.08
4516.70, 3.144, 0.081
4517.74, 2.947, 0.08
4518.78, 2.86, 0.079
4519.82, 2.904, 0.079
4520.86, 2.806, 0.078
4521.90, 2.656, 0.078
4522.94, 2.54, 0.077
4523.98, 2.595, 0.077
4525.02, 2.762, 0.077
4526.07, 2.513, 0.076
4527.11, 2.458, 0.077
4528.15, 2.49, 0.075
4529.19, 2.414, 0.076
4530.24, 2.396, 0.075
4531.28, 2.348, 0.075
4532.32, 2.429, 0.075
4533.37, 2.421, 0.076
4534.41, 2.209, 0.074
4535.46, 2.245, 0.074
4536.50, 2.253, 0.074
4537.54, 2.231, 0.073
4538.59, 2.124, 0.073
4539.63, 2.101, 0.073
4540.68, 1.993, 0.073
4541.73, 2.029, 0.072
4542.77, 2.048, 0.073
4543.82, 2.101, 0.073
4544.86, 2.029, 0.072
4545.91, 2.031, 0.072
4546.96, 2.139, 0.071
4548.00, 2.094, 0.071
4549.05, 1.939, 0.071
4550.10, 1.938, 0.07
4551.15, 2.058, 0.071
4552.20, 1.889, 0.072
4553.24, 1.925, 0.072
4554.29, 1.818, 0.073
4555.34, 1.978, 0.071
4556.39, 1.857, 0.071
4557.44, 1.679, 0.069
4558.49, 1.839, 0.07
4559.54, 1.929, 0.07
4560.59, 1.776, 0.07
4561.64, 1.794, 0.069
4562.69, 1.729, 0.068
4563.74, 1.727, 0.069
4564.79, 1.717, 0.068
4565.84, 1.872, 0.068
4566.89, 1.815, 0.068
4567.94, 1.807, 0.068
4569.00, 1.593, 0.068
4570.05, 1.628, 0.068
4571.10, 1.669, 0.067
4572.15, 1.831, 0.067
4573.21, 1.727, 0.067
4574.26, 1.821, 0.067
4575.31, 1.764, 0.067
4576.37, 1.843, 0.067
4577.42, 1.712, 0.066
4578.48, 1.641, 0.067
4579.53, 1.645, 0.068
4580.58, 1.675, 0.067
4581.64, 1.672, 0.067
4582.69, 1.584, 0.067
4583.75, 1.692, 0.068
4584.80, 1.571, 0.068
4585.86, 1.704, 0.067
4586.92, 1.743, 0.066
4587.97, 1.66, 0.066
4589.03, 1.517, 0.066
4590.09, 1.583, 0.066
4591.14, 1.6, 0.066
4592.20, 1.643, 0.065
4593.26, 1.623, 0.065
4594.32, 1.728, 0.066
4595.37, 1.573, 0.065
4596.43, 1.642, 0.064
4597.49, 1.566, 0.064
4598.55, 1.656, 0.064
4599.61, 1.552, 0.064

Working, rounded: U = 2.806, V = 0.20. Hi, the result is 14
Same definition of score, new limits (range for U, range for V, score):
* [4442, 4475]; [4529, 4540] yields 21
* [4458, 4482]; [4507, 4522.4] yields 8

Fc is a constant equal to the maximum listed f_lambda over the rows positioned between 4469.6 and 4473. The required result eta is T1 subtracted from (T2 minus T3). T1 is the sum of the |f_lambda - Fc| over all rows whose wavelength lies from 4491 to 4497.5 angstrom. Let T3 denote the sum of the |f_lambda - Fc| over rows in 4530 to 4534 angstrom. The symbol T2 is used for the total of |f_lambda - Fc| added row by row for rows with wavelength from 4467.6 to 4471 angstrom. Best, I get -9.5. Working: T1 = 6.7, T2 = 0.9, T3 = 3.7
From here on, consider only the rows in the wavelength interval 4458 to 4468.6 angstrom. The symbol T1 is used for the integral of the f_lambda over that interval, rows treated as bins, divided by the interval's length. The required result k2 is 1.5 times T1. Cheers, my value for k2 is 4.0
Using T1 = 2.6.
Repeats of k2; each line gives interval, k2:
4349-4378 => 2.3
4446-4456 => 3.4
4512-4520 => 4.7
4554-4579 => 2.7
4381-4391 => 2.4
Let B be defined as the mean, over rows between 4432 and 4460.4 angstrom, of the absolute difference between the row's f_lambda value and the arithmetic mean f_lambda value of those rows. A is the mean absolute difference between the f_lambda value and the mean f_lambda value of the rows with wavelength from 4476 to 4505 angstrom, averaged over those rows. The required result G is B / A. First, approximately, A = 0.49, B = 0.14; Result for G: 0.3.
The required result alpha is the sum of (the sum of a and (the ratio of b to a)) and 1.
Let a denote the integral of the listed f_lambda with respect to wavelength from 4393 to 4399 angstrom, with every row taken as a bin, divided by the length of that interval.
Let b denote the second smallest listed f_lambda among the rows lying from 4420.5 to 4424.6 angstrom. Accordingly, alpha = 3.77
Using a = 1.6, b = 1.862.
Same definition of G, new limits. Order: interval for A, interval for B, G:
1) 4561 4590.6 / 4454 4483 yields 7.2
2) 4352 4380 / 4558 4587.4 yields 1.4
